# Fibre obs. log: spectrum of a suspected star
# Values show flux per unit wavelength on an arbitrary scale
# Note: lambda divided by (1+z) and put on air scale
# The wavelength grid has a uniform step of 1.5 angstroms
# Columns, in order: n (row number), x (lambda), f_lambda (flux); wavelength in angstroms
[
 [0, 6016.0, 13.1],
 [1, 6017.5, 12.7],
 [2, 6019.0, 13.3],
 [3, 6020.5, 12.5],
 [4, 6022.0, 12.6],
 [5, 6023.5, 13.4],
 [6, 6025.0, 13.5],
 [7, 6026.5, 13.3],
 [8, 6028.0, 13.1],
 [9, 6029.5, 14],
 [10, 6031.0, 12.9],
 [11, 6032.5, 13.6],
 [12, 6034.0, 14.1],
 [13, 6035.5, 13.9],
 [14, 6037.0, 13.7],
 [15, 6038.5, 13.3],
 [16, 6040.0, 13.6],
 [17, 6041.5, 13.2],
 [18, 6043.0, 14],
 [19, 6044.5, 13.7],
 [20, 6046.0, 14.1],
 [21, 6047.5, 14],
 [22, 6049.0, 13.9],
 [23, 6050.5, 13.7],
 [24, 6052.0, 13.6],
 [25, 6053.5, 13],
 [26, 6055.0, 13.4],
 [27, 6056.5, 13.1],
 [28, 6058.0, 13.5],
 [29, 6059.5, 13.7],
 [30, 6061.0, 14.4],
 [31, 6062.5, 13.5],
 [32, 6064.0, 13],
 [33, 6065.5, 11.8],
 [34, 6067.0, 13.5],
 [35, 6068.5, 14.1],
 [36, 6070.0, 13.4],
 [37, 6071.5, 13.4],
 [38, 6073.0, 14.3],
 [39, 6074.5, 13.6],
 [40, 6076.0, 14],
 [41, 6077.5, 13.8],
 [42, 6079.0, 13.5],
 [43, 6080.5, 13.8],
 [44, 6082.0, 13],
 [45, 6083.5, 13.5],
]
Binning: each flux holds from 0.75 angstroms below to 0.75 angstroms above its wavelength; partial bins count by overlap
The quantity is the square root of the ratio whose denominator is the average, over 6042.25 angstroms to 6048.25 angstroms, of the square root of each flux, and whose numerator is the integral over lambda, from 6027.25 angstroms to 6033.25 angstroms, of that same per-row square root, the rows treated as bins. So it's 2.42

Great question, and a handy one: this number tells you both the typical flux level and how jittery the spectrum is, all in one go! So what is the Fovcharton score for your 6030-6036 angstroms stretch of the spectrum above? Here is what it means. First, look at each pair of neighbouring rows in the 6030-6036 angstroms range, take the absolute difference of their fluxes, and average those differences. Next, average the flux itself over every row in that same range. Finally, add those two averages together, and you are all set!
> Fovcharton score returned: 14.1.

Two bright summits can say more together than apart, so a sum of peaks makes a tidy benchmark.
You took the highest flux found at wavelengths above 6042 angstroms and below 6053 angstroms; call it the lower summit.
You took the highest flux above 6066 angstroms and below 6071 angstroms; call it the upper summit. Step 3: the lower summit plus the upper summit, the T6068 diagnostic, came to 28.2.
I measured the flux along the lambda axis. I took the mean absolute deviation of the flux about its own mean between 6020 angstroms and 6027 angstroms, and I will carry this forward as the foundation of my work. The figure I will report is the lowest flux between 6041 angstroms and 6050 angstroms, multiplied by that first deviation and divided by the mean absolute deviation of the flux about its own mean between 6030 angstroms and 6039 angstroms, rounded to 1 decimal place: 16.7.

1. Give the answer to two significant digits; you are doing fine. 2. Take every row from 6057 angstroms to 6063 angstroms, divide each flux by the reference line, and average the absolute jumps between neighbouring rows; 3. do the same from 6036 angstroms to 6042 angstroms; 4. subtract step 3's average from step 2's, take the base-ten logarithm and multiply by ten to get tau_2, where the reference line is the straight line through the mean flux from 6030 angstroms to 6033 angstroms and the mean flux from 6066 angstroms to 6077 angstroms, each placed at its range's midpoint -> -18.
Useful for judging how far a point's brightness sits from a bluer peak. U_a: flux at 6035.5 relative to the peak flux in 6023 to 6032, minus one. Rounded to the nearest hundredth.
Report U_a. -0.01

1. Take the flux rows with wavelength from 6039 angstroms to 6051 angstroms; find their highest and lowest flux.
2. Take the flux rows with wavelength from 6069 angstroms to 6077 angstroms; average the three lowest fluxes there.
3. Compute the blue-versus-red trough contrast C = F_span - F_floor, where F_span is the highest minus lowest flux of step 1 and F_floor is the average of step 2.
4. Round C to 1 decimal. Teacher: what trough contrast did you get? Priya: -12.6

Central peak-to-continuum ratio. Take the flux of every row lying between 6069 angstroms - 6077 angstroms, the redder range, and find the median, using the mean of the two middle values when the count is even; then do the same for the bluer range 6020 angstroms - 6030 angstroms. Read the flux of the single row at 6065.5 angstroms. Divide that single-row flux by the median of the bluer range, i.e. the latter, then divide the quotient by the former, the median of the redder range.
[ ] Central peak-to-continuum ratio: 0.065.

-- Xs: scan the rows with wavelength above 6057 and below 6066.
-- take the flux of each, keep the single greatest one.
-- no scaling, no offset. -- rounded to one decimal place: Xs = 14.4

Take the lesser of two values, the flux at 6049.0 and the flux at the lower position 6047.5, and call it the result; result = 13.9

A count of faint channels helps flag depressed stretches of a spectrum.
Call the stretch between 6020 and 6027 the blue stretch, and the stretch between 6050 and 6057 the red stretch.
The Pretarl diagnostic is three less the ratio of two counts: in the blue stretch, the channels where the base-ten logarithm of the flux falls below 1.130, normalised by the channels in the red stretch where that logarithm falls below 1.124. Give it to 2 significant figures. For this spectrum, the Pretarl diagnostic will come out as 1.0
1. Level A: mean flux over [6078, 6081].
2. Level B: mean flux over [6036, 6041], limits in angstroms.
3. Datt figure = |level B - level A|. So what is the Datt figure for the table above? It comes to 0.12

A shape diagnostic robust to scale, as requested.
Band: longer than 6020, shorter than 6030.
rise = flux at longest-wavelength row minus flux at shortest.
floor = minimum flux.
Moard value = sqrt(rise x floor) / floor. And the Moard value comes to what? 0.35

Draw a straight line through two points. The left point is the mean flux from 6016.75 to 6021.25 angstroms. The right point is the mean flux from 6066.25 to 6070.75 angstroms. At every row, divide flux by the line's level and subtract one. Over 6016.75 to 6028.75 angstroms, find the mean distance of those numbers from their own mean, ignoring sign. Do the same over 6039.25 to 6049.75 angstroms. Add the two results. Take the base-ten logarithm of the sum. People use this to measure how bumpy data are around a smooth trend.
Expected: -1.40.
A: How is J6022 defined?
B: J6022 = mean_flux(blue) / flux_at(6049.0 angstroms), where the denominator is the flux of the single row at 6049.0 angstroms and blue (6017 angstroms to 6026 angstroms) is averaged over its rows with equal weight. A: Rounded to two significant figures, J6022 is 0.94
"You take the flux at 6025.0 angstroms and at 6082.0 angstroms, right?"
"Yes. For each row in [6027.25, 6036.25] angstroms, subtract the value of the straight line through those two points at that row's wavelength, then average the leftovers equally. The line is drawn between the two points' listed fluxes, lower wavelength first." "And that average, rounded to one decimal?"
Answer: 0.2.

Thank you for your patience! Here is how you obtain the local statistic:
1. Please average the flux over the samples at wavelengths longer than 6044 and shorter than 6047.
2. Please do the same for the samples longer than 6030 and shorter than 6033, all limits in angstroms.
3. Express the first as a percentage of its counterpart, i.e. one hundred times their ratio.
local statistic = 105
